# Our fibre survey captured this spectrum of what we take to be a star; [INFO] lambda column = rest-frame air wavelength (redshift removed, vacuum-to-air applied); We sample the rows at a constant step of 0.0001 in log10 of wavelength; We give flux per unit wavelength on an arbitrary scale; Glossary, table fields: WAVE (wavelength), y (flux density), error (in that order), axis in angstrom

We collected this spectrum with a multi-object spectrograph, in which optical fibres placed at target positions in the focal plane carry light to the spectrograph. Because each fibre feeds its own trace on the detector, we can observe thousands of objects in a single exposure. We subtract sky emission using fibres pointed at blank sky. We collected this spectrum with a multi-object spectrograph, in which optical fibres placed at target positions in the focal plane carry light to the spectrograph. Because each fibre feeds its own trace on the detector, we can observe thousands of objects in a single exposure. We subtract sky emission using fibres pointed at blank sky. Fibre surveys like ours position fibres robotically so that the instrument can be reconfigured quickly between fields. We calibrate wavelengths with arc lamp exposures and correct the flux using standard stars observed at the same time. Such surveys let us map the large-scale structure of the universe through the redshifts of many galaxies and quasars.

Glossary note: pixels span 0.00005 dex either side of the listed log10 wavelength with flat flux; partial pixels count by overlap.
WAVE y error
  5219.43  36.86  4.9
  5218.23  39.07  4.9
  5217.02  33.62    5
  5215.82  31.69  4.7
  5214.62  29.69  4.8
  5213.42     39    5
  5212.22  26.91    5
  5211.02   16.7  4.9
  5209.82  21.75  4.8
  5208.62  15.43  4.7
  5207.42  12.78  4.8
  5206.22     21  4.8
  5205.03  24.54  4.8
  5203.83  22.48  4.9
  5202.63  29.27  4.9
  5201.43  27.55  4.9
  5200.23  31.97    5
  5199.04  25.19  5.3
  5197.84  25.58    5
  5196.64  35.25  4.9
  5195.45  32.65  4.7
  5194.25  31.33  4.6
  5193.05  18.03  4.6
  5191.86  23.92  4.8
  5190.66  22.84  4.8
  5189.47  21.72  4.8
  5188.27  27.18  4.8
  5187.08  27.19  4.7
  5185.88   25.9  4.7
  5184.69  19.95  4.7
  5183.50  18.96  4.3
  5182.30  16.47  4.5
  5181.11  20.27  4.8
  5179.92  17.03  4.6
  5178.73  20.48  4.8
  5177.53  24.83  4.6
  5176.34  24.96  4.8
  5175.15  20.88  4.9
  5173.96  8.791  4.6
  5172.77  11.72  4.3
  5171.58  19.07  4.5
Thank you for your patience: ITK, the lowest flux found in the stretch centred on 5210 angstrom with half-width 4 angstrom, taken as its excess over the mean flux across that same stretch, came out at -9.2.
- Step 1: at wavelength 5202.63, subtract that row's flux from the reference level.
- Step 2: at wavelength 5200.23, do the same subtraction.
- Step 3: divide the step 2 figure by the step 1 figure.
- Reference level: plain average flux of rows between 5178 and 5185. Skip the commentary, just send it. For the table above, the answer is 1.3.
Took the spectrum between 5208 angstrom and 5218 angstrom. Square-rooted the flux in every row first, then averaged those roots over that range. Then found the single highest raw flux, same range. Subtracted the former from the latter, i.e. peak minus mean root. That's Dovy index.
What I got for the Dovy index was 34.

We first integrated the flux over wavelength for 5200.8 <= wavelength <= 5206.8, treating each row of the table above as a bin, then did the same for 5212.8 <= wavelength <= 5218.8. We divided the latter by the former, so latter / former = 1.4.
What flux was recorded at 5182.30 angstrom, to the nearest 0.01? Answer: 16.47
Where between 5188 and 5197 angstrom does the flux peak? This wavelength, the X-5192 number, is 5196.64 angstrom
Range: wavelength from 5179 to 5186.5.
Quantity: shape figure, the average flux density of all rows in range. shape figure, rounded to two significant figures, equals 20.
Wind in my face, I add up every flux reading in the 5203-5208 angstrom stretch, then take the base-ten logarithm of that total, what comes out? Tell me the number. 1.91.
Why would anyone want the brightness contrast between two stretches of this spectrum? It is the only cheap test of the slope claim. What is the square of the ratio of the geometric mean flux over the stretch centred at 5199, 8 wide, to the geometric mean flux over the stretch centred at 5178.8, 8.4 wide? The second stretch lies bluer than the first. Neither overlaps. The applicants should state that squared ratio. 2.07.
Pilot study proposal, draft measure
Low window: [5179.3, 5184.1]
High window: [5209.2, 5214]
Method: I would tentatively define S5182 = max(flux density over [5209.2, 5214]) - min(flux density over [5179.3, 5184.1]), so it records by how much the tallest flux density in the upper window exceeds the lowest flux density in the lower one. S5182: 23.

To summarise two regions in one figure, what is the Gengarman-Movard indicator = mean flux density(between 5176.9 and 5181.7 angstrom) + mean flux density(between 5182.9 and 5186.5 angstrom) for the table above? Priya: 42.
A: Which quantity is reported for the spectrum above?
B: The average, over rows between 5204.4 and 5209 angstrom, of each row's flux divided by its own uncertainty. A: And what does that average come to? 3.9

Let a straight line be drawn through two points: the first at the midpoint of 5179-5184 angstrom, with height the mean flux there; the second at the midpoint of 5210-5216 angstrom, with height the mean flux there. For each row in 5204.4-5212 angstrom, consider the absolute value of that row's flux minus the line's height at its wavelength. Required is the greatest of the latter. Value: 14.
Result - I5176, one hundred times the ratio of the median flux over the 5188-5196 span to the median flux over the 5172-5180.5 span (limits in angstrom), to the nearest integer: 117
